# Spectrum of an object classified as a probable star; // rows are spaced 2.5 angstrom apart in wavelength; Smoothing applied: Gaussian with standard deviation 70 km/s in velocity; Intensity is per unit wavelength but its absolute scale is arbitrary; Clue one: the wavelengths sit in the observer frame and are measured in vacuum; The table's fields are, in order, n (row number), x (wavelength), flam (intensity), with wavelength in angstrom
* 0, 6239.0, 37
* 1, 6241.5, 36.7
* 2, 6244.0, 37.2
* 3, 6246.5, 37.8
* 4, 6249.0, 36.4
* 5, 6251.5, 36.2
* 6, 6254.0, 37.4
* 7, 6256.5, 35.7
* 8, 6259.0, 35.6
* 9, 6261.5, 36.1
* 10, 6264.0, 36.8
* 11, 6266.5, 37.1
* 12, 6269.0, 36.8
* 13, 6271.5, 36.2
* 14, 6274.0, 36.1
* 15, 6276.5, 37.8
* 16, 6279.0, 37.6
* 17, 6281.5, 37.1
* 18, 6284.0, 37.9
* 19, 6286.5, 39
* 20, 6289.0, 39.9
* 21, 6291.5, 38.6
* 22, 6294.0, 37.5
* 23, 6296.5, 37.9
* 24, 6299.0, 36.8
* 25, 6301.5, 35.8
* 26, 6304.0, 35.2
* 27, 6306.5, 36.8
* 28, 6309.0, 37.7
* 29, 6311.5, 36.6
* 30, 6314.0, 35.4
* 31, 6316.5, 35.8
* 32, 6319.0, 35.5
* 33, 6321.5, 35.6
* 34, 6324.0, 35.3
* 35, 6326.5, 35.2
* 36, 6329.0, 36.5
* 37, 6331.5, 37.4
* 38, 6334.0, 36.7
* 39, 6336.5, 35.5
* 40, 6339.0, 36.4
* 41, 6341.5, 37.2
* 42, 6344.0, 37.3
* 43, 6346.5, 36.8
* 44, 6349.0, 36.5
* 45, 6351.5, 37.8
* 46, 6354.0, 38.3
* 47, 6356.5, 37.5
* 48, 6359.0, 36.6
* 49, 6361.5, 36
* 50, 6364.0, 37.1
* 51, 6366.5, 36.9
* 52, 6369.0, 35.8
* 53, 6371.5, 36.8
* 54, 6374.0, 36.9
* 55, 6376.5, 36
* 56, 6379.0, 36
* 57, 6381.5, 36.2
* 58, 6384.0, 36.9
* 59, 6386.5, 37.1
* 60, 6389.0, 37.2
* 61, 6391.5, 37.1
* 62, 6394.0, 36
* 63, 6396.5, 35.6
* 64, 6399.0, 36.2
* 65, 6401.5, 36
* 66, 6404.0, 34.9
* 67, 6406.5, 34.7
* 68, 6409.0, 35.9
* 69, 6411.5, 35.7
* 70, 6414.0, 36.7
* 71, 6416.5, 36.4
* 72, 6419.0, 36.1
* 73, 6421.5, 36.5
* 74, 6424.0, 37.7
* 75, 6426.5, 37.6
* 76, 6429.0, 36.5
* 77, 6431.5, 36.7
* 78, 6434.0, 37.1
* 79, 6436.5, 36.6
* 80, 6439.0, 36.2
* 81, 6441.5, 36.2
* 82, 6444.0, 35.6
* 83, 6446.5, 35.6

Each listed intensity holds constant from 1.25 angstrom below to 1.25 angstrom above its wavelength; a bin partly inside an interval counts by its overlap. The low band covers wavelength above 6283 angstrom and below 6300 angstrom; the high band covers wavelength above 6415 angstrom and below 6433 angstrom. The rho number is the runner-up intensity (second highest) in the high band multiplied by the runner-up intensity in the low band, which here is 1466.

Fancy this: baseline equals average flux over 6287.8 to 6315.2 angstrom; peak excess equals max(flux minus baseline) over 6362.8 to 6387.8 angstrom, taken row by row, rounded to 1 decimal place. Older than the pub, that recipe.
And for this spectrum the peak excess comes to 0.0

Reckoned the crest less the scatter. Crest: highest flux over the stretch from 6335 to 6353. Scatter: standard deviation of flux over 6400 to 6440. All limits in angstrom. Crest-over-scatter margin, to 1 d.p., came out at 37.0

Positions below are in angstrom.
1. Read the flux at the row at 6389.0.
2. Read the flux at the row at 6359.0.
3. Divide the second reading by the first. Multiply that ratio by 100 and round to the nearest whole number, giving 98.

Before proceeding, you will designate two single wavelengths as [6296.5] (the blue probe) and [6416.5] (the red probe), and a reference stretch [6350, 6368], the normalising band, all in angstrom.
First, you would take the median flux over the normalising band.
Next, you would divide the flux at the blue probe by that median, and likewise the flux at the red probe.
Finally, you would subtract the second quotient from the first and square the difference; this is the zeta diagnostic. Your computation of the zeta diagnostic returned 0.0016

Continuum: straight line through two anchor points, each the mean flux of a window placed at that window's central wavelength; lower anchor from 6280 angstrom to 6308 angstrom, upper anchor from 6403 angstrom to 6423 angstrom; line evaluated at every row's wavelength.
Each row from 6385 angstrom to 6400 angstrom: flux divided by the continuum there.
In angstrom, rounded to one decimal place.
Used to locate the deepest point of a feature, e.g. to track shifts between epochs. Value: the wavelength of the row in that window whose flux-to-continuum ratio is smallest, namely 6396.5 angstrom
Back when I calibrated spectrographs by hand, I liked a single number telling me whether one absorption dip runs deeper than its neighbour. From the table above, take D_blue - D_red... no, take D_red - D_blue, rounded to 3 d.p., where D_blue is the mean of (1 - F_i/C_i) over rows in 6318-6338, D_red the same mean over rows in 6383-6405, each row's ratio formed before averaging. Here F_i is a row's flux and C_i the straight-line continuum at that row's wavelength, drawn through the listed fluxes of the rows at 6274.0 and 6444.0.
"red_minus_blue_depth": -0.016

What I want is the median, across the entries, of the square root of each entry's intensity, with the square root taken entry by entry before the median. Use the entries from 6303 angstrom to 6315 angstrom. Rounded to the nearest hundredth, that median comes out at 6.05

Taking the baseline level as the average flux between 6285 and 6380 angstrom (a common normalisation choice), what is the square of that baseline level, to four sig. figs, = 1351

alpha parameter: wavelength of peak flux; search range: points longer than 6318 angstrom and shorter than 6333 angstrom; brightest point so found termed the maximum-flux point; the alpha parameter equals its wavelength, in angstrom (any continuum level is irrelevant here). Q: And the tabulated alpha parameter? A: 6331.5 angstrom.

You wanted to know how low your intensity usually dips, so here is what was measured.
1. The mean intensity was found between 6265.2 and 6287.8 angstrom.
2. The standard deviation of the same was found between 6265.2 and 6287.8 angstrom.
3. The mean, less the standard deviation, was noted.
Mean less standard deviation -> 36.4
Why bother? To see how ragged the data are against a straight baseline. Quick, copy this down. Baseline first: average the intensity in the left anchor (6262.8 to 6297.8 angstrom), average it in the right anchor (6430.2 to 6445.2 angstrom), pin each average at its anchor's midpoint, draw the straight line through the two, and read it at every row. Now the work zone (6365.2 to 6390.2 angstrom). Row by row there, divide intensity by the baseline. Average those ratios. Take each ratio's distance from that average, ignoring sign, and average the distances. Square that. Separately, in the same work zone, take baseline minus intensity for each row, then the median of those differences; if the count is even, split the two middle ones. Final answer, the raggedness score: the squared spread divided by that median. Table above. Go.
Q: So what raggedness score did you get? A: 0.0023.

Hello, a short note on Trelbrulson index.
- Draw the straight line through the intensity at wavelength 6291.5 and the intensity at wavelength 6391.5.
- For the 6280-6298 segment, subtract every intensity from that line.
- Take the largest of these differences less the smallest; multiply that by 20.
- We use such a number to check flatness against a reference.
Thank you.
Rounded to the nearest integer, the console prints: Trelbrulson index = 58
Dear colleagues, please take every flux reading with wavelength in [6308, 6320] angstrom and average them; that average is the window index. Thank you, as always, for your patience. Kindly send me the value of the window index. 36.2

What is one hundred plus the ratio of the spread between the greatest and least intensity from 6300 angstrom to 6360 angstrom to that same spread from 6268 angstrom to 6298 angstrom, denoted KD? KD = 101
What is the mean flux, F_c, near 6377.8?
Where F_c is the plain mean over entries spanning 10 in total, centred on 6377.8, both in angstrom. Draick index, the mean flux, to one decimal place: 36.3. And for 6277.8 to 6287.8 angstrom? 37.9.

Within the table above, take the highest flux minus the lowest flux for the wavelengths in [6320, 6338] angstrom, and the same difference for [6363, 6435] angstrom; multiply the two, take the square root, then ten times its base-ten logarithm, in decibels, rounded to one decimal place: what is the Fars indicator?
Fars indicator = 4.1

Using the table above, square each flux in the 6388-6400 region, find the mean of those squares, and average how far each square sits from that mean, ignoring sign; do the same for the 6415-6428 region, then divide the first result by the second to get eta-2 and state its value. 0.91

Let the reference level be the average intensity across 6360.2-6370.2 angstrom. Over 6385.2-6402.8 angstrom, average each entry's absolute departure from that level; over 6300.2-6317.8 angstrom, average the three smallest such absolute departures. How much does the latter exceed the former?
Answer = -0.20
